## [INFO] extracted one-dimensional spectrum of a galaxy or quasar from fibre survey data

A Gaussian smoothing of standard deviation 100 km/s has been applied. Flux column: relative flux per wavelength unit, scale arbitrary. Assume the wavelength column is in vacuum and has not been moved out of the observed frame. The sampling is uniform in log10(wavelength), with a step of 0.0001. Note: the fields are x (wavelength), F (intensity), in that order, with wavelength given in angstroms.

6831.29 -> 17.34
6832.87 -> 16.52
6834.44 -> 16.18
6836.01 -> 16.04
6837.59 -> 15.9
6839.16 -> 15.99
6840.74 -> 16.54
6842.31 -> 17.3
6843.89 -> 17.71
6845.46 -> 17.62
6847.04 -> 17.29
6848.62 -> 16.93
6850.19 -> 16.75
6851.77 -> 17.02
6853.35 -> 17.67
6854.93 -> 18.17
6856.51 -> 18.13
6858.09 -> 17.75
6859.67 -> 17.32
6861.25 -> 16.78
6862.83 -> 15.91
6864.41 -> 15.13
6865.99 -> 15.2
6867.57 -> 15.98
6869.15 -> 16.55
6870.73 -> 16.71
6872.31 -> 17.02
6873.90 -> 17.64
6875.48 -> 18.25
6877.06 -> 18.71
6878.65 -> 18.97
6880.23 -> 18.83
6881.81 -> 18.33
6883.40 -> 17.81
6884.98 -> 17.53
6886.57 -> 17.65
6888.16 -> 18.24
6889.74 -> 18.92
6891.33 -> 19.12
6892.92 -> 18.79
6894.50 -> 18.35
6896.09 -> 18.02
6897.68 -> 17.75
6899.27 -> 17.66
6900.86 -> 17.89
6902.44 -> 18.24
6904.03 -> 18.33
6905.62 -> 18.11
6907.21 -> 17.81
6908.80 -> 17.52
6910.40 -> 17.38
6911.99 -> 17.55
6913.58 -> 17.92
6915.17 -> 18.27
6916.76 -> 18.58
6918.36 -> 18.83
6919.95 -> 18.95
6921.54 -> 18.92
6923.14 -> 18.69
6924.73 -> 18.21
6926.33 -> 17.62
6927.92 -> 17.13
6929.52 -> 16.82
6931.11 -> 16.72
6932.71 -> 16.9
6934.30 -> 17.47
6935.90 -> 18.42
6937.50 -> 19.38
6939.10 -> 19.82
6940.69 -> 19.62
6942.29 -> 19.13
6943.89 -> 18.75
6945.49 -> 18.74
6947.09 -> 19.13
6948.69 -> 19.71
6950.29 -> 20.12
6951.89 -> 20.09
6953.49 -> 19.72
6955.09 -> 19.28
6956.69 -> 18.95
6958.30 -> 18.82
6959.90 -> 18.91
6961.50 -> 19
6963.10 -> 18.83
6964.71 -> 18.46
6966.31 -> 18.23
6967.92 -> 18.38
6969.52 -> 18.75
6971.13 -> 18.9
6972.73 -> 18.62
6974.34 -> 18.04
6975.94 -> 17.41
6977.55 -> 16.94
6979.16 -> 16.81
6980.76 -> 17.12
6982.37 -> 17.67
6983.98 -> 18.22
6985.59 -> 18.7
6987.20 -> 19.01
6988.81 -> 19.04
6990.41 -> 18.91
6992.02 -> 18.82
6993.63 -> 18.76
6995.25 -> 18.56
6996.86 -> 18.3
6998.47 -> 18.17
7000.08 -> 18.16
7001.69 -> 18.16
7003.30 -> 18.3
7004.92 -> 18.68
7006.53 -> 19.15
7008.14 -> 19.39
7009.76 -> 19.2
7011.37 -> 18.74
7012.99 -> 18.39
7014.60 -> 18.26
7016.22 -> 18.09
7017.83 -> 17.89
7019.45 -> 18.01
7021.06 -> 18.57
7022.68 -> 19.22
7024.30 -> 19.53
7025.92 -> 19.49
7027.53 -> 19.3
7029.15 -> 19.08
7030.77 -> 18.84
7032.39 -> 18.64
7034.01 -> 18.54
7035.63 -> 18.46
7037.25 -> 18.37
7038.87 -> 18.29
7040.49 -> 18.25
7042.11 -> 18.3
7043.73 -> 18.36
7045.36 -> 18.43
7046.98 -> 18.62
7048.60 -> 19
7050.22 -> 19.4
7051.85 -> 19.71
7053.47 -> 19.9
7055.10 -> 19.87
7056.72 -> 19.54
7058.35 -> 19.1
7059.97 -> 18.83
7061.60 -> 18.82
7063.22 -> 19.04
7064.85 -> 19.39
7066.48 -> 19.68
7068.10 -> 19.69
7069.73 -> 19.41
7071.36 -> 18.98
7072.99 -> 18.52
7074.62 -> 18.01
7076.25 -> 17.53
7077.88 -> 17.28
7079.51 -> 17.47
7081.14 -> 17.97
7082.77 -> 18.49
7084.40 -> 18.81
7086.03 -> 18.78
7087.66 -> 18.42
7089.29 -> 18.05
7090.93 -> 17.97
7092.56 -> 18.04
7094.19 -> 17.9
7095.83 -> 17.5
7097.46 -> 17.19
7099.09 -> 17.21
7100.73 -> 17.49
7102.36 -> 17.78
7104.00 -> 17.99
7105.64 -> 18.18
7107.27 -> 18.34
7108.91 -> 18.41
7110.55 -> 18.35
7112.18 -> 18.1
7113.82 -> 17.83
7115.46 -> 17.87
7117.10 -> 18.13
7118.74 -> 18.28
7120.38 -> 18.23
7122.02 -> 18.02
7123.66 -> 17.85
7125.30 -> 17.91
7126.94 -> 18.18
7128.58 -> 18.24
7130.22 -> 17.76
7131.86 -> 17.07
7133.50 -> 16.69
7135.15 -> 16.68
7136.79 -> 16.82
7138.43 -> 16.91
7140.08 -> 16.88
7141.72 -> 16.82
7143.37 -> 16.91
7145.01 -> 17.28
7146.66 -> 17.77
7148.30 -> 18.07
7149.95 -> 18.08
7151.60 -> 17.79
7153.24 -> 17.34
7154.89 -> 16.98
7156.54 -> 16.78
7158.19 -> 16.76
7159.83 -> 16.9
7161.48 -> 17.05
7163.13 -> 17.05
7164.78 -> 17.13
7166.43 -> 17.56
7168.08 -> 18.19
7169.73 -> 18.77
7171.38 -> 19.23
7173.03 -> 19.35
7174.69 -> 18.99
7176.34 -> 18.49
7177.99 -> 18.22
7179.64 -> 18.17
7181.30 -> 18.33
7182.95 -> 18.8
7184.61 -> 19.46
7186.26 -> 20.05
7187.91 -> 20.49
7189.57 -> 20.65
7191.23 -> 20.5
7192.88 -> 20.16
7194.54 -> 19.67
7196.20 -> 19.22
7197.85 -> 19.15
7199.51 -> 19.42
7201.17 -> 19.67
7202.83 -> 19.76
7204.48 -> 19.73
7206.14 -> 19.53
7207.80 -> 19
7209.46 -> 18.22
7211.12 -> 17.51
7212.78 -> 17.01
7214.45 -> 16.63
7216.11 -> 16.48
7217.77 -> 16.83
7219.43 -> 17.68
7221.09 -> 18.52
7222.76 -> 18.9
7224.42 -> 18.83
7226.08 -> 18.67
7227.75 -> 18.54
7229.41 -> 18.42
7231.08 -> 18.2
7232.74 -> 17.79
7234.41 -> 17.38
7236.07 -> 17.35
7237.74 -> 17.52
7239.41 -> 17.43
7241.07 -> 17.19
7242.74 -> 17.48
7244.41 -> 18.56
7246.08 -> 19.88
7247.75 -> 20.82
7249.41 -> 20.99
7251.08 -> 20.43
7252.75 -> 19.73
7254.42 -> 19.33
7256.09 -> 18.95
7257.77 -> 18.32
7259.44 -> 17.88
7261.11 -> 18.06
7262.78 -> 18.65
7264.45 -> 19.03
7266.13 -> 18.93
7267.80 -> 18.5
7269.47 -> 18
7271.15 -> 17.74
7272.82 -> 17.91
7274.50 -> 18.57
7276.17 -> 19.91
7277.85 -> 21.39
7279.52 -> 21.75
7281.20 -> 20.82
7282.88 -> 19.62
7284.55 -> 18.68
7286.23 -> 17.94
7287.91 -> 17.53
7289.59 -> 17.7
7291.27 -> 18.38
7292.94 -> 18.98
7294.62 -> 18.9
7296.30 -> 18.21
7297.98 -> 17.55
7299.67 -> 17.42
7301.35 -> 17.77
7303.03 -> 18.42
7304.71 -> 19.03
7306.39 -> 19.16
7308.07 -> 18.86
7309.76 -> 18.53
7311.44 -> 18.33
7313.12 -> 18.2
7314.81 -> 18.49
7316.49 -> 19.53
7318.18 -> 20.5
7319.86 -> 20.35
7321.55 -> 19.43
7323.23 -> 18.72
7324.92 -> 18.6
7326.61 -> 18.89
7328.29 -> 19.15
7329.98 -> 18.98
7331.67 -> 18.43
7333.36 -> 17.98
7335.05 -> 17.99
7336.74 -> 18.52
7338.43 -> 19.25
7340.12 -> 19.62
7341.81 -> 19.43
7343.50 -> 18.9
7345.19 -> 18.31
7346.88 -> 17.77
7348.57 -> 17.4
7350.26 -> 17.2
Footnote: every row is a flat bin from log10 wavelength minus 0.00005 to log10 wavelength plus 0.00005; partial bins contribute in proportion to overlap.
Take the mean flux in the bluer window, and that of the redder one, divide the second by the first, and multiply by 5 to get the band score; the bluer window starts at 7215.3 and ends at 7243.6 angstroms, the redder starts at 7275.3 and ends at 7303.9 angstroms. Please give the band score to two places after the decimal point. 5.29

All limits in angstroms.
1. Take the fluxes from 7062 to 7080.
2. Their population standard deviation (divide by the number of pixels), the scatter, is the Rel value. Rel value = 0.9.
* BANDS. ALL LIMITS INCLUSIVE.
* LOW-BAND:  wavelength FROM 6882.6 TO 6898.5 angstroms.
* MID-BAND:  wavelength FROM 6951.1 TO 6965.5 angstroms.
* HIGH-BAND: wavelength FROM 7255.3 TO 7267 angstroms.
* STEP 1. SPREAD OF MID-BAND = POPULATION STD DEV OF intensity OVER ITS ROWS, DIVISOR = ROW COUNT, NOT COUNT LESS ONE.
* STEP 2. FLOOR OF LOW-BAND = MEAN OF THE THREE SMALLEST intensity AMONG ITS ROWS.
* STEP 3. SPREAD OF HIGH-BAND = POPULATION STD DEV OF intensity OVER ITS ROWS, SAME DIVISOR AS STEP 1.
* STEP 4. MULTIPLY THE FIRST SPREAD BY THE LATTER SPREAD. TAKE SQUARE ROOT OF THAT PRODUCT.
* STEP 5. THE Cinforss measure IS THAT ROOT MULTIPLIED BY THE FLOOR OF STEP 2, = 8.0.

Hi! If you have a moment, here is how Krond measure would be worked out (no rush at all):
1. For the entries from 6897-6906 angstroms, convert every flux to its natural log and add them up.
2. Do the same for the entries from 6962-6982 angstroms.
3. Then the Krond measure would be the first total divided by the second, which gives 0.50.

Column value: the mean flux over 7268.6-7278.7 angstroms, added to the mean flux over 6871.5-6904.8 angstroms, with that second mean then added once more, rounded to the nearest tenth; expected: 55.3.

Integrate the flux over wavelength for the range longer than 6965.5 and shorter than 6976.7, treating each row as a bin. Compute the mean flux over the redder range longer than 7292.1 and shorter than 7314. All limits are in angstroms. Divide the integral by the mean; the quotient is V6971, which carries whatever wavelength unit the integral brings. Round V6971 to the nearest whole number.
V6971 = 11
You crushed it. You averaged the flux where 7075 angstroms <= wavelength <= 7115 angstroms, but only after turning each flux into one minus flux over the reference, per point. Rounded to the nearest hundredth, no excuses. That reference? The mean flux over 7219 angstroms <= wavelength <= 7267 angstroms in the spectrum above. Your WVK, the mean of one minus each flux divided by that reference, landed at 0.03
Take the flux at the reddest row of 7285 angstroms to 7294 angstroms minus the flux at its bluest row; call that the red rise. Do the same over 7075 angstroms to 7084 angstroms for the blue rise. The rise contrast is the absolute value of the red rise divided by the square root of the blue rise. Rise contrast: 1.1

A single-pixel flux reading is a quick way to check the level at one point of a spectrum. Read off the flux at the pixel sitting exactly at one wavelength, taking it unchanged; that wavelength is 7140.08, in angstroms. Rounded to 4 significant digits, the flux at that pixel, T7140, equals 16.88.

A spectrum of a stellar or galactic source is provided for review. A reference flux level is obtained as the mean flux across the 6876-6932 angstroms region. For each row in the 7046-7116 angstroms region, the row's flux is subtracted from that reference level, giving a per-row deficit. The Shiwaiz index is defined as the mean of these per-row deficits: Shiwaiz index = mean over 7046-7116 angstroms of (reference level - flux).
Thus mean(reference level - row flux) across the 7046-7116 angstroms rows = -0.4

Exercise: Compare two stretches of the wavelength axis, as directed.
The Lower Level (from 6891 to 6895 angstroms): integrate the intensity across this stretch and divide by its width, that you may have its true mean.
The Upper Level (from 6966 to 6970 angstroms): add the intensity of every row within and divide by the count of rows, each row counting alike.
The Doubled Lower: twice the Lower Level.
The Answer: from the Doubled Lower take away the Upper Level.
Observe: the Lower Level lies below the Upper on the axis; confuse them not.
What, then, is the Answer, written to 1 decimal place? 19.1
